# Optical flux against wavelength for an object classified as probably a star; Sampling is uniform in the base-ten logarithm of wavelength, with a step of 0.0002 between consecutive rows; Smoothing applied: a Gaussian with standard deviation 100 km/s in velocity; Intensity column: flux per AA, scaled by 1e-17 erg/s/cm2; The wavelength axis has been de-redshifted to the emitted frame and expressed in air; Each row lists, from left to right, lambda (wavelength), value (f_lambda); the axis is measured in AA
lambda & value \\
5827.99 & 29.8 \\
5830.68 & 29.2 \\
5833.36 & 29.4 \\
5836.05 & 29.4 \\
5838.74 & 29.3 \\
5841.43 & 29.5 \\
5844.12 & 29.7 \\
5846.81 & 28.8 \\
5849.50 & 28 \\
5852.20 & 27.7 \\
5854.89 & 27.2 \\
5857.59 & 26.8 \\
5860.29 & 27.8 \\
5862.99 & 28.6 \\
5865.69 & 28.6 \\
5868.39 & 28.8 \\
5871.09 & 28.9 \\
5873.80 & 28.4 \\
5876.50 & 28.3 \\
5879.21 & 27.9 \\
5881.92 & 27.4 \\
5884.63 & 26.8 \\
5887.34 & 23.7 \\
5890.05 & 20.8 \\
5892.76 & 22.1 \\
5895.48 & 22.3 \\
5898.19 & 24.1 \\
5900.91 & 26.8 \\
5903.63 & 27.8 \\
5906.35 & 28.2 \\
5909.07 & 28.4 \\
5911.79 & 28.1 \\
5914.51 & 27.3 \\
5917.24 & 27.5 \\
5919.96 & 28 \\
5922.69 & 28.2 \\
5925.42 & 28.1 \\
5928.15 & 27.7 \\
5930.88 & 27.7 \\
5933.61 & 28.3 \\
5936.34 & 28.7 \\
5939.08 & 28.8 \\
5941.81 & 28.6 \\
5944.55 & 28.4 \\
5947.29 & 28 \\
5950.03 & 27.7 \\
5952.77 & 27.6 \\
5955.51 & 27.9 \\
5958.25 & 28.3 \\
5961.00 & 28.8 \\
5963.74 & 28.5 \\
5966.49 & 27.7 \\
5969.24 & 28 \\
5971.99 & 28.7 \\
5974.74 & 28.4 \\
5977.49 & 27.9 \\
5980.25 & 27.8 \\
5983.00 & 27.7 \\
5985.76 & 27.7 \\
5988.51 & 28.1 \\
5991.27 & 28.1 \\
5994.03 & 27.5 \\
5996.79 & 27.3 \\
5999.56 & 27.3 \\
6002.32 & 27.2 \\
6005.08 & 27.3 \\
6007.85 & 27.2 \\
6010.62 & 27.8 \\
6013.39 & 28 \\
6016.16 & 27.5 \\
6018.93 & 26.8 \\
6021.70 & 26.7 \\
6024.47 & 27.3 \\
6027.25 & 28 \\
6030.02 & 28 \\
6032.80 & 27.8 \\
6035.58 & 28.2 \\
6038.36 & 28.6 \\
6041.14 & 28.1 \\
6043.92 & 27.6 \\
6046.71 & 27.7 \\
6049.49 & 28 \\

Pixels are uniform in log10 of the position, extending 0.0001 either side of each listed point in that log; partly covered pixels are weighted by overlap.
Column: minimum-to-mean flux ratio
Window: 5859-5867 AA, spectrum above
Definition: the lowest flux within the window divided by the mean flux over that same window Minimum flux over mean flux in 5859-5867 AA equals 0.981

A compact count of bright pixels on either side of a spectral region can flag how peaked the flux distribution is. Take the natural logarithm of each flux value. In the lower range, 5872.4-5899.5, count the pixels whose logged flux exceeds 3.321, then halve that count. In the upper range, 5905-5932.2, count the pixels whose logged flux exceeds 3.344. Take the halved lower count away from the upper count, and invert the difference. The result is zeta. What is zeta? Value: -2.0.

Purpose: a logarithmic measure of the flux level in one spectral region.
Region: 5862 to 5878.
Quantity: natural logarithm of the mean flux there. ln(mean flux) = 3.353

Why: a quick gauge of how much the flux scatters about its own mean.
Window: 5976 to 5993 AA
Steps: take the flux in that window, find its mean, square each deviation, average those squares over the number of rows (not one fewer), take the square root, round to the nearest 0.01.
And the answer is 0.17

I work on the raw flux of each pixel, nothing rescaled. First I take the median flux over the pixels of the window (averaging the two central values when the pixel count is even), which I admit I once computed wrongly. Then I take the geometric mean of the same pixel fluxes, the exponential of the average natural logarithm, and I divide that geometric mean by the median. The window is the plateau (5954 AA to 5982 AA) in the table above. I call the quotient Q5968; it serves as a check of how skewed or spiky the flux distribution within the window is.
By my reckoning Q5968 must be 1.00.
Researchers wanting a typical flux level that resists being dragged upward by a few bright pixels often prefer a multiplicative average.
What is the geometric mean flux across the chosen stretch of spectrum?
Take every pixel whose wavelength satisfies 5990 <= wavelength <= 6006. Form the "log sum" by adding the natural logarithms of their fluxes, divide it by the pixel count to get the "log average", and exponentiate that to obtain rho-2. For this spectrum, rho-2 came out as 27.4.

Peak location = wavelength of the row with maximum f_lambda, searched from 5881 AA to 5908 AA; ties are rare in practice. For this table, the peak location 5906.35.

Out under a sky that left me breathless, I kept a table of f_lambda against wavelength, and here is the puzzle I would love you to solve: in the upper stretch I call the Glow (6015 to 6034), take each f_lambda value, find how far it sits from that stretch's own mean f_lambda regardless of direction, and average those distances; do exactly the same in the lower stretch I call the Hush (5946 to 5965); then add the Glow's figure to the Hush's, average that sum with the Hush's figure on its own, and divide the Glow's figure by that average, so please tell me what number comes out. 0.8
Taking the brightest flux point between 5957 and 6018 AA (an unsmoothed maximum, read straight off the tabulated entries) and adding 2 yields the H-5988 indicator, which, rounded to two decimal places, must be 30.80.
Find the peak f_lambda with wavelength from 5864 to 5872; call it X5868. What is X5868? 28.9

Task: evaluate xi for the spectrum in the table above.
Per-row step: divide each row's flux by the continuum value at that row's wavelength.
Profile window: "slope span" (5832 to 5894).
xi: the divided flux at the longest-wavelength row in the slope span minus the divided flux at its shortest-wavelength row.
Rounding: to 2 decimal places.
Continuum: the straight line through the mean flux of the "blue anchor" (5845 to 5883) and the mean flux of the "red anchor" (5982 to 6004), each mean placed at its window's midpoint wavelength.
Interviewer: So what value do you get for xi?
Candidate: -0.25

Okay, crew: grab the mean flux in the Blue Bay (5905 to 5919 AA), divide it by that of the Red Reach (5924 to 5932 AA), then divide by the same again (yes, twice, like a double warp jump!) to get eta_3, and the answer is 0.0360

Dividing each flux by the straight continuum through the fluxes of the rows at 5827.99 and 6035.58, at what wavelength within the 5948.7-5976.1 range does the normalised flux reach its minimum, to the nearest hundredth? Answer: 5952.77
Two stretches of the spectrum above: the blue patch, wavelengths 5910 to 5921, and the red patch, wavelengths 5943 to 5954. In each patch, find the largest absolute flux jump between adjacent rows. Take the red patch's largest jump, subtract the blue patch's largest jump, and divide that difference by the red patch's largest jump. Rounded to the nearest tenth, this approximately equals -1.0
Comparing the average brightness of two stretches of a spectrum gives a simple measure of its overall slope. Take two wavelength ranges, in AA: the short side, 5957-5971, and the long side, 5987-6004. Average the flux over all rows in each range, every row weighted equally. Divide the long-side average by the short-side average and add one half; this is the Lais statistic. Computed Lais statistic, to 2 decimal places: 1.48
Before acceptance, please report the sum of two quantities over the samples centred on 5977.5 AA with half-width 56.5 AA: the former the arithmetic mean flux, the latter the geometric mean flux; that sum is 55.8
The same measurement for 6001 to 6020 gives 54.8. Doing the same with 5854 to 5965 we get 54.7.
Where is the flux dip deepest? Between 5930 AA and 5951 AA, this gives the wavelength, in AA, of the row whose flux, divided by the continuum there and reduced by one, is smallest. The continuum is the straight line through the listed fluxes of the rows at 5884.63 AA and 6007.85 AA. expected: 5950.03 AA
